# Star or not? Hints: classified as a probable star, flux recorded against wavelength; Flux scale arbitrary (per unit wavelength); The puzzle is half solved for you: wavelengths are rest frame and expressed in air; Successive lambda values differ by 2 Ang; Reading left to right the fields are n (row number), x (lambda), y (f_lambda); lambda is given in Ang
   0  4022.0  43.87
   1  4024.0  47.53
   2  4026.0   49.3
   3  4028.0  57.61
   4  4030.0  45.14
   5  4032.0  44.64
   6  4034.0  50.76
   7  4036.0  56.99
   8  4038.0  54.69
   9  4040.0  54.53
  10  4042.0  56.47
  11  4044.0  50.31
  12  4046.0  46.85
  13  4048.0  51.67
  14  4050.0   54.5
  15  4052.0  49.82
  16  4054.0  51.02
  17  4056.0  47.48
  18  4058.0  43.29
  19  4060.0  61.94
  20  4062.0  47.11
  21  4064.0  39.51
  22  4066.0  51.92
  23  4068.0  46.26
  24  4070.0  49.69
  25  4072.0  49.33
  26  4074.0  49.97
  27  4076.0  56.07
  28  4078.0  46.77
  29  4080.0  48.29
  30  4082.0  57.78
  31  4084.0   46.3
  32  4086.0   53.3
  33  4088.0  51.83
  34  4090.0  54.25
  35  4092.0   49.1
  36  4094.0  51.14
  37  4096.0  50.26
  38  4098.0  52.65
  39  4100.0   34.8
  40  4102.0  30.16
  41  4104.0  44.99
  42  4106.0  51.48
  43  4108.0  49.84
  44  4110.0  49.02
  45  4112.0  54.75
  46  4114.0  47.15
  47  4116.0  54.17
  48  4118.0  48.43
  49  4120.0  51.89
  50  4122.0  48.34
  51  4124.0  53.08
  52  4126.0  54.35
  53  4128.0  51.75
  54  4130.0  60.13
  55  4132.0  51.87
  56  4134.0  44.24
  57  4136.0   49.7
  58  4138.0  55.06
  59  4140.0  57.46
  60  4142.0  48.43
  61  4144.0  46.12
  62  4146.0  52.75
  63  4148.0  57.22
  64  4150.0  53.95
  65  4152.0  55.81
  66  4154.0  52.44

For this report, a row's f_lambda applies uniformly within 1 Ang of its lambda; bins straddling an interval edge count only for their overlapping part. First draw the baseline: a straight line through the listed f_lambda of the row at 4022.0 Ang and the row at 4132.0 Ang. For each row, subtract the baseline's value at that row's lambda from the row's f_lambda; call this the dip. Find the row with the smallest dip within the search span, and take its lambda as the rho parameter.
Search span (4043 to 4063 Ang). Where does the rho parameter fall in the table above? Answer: 4058.0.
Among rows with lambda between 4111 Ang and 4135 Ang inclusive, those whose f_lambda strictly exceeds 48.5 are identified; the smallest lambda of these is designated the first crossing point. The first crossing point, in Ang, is 4112.0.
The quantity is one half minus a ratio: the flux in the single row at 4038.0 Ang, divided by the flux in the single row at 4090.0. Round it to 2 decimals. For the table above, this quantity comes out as -0.51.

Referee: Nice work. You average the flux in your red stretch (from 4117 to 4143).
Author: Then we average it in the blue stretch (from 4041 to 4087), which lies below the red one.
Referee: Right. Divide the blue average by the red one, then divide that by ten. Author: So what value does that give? 0.097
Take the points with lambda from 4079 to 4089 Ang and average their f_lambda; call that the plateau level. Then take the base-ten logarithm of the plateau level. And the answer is 1.71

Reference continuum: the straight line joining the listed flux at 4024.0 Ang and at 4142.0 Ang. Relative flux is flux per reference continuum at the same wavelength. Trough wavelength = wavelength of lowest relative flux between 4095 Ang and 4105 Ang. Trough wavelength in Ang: 4102.0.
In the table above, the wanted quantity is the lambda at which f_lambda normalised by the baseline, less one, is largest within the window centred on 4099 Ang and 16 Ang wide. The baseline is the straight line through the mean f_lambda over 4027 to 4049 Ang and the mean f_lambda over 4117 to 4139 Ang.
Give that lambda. 4098.0 Ang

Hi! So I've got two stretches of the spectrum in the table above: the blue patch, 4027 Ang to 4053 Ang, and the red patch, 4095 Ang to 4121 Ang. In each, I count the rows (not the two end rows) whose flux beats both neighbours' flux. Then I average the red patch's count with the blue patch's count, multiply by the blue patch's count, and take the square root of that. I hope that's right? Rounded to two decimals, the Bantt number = 3.24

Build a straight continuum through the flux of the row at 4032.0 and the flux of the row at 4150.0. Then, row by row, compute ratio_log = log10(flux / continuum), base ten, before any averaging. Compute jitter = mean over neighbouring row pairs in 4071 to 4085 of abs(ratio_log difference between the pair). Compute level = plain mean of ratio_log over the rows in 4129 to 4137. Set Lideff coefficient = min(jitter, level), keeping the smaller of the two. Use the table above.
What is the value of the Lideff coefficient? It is -0.012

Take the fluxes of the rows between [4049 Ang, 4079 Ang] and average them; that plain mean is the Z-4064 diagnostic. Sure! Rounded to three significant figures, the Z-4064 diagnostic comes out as 49.6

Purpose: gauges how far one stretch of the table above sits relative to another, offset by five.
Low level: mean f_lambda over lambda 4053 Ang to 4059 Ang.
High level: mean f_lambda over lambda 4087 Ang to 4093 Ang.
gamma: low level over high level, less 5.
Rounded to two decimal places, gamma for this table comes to -4.09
